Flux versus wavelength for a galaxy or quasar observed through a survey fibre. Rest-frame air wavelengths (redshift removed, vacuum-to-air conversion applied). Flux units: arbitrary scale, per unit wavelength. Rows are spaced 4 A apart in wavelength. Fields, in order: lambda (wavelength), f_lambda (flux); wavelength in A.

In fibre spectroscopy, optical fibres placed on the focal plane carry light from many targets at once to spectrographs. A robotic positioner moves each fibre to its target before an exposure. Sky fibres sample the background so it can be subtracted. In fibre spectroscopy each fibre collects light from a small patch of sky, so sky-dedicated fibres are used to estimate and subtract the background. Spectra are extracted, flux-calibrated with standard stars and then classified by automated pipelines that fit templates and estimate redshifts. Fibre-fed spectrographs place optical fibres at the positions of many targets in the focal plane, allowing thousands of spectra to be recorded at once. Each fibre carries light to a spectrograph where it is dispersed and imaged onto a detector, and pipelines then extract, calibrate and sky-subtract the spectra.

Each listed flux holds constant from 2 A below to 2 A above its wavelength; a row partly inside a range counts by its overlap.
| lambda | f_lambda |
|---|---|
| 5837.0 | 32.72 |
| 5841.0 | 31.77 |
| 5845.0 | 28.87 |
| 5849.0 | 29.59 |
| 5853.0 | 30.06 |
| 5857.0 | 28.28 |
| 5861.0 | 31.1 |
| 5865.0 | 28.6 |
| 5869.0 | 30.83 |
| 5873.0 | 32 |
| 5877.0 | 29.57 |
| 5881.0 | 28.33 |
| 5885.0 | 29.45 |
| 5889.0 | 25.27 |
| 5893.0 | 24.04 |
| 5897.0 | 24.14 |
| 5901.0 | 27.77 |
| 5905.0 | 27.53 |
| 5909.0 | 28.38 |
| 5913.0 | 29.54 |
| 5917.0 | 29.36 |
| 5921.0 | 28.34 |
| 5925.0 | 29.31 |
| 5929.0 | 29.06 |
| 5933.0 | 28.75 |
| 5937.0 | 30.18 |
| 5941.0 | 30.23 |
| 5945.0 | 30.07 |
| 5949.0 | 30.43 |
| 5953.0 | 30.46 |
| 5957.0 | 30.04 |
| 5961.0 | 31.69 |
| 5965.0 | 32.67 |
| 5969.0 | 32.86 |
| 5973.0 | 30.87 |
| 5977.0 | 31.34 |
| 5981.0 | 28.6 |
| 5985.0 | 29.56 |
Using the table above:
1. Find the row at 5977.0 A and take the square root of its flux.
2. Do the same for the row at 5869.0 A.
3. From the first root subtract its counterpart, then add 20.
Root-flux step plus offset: 20.0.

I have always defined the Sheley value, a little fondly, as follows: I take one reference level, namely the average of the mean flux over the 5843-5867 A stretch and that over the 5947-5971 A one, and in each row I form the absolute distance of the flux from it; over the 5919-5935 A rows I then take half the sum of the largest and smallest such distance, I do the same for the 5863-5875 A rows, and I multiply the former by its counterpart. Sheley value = 1.7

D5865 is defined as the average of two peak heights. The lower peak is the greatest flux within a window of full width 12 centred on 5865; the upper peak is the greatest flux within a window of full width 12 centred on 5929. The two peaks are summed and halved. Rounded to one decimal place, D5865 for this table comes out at 30.2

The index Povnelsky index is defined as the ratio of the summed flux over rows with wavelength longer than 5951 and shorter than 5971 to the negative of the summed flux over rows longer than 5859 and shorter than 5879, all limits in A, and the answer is -1.037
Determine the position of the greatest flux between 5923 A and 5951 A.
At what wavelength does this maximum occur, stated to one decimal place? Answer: 5949.0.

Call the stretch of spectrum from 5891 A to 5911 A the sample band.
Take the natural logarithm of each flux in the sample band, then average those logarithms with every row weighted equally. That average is 3.27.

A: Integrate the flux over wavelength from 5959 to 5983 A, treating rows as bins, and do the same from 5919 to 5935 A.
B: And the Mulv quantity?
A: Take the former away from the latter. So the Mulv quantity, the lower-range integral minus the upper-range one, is -290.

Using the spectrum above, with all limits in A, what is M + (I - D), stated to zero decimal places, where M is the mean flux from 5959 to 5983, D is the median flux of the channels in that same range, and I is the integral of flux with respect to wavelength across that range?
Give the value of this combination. 752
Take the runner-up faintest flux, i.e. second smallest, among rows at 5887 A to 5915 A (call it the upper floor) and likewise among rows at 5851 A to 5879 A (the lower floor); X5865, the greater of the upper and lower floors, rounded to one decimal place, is 28.6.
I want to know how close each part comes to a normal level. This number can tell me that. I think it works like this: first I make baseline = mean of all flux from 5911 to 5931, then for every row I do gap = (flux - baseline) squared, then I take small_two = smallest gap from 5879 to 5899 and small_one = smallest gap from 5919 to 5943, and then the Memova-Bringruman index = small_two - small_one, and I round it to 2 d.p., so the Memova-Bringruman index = 0.10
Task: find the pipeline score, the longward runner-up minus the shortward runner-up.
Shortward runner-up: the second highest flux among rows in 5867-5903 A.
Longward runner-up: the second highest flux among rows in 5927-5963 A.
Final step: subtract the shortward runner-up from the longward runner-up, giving 0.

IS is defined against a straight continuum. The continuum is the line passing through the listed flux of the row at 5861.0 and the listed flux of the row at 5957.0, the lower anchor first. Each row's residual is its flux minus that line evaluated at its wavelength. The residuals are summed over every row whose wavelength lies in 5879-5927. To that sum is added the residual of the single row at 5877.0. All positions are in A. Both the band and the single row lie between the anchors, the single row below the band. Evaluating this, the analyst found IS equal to -37.5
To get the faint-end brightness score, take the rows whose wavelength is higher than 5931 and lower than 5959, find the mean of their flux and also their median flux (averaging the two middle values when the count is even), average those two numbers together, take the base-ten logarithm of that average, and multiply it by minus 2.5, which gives -3.70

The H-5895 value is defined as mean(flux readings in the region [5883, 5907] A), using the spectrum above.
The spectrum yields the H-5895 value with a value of 26.4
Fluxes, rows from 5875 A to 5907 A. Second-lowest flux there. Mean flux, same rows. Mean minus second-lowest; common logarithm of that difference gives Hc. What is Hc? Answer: 0.46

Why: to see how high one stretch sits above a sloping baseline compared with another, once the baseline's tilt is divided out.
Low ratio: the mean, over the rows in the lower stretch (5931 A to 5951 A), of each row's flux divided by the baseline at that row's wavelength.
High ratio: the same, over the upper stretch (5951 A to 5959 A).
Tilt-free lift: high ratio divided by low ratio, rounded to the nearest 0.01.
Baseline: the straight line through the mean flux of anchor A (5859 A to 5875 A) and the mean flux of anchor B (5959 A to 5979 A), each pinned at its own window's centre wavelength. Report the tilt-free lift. 1.01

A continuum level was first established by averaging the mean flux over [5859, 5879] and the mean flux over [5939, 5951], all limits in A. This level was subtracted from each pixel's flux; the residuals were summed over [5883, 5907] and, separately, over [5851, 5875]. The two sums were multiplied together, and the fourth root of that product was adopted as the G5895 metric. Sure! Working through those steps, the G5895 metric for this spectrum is 2.3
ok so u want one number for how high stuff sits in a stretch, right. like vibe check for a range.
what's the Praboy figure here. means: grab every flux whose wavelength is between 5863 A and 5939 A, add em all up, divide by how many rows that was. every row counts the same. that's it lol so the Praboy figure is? 28.4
